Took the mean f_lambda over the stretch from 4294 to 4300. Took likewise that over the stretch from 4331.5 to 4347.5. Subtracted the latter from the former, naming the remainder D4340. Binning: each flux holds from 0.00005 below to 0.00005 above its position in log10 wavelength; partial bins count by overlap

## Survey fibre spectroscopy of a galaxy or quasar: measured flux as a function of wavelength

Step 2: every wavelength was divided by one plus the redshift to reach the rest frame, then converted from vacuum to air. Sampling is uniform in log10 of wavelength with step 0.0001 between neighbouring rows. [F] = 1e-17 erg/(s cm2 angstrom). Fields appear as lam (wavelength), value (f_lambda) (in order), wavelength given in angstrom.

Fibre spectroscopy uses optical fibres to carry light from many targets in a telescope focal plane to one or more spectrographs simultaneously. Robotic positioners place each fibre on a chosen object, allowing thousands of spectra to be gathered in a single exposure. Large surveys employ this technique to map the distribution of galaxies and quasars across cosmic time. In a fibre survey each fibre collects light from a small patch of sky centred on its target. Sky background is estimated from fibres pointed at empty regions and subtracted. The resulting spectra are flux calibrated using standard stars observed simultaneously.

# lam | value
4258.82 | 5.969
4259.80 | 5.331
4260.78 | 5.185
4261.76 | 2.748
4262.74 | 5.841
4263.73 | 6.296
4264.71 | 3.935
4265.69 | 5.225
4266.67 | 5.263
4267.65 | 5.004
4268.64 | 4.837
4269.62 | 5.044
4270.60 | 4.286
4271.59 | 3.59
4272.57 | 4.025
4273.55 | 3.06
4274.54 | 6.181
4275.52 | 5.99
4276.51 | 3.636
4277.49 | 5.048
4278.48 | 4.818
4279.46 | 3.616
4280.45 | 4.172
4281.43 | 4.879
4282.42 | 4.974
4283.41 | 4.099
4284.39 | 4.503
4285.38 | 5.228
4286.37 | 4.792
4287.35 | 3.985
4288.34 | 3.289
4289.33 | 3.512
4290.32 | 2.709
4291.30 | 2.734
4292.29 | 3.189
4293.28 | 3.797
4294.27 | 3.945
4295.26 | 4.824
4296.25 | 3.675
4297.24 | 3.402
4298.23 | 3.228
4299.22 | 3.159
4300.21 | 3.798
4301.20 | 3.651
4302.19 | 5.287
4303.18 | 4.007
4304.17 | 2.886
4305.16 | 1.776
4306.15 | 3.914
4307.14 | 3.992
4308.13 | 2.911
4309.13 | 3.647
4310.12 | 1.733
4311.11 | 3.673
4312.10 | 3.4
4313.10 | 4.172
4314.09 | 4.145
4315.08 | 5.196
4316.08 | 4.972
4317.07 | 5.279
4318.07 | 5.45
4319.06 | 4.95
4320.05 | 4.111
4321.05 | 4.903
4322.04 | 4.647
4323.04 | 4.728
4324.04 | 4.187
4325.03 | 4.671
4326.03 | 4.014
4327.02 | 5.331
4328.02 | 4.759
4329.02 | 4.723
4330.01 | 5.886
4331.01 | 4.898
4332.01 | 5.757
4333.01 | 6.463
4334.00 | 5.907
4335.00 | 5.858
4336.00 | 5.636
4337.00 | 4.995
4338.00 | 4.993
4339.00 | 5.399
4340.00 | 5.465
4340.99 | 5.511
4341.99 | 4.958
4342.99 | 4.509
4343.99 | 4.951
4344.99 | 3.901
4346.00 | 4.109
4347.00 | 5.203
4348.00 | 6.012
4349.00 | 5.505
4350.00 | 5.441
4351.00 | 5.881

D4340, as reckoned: -1.5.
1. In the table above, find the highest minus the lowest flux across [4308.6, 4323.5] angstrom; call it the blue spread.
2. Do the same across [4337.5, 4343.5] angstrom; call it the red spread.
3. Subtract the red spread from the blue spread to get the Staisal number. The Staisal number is 2.7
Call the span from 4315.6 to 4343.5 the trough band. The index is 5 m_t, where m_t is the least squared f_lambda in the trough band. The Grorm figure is 81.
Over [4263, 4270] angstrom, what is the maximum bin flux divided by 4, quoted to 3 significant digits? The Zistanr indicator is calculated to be 1.57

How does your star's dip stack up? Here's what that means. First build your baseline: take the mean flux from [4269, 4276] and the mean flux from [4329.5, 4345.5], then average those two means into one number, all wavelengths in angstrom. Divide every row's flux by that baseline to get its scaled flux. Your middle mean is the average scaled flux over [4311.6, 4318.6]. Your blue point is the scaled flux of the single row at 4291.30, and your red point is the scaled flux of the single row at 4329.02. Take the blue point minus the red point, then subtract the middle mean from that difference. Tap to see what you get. -1.3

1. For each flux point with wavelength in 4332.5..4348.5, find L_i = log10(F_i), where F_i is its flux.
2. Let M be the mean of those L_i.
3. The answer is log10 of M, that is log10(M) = -0.15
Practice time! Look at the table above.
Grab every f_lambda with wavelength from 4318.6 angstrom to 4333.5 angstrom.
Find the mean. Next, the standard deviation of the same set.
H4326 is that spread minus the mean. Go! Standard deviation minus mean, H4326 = -4.3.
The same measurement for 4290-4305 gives -2.9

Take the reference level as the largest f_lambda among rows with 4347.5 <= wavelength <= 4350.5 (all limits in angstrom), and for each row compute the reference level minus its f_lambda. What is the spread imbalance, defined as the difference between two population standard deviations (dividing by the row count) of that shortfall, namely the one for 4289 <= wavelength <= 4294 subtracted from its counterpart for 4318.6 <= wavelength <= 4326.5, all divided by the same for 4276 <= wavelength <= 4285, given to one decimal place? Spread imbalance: -0.2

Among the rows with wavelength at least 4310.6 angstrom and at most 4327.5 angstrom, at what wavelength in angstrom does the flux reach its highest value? 4318.07 angstrom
